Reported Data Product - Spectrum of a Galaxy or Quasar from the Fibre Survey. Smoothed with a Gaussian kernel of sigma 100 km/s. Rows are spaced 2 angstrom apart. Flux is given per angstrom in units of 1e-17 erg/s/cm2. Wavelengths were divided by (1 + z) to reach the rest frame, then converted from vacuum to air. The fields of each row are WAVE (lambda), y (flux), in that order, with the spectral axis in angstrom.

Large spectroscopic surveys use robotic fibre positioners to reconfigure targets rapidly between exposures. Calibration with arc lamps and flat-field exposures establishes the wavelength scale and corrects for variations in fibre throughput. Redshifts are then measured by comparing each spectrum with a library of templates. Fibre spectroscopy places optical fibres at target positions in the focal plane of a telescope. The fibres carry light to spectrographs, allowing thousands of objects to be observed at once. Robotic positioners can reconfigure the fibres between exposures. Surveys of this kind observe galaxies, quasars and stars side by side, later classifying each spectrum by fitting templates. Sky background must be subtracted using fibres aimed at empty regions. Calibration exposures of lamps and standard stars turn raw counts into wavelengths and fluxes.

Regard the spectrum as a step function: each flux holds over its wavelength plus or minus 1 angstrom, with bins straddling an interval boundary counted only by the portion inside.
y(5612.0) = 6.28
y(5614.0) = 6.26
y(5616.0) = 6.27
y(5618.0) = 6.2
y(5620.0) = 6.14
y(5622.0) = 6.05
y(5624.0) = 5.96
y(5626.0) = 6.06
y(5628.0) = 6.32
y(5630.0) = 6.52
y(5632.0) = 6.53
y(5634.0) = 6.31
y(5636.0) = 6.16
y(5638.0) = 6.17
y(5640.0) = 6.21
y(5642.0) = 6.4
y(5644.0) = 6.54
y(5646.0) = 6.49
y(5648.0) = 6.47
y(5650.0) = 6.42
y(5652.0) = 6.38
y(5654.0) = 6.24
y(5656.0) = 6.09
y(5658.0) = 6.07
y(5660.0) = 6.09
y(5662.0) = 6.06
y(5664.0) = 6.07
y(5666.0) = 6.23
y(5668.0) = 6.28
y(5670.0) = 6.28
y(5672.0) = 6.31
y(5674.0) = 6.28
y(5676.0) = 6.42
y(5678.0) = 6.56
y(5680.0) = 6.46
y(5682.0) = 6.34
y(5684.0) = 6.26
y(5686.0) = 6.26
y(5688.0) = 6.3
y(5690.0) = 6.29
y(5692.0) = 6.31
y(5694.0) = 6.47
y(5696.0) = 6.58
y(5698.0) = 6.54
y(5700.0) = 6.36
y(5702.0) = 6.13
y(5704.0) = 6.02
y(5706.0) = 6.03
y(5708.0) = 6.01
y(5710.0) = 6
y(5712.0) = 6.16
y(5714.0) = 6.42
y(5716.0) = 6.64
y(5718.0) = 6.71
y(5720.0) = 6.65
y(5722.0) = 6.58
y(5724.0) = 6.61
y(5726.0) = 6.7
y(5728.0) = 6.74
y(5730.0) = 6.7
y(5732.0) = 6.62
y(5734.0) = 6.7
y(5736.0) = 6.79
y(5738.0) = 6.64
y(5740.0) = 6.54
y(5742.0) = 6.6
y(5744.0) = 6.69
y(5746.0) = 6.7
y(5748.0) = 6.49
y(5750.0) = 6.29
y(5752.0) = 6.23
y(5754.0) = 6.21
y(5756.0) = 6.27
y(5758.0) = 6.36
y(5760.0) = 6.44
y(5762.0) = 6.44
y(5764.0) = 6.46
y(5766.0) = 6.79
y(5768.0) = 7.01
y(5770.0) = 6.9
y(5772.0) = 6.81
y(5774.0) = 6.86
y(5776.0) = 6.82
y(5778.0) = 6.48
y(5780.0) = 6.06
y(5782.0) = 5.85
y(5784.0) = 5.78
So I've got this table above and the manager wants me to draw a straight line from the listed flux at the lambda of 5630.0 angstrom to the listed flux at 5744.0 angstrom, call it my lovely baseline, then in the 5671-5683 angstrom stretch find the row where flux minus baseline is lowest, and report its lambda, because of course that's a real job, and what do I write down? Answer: 5674.0 angstrom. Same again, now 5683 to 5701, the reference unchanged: 5686.0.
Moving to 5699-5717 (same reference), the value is 5710.0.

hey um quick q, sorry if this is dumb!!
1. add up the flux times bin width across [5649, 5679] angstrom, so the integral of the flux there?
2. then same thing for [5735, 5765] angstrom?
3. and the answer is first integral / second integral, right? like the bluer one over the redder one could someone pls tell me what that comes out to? 0.97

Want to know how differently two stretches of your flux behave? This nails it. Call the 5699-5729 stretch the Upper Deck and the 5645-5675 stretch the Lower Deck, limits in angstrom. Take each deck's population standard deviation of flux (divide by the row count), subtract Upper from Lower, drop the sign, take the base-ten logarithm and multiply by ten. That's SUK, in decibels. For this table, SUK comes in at -8.5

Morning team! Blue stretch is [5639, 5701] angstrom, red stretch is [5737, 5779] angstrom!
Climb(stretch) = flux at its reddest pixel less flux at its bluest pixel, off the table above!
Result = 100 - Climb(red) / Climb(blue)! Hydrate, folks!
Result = 101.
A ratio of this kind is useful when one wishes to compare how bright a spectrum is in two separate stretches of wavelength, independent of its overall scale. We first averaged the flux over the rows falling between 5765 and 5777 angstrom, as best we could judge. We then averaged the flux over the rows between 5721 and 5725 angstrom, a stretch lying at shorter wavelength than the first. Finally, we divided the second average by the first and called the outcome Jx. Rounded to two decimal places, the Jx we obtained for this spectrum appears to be 0.96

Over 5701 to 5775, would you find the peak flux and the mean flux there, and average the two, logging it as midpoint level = 6.76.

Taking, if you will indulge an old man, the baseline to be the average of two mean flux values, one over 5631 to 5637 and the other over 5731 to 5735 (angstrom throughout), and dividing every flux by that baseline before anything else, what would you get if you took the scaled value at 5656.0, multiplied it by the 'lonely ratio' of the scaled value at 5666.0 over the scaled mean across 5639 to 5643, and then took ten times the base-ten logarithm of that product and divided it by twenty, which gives -0.017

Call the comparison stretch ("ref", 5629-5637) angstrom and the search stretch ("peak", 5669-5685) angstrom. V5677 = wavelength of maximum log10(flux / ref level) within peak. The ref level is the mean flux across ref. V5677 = 5678.0 angstrom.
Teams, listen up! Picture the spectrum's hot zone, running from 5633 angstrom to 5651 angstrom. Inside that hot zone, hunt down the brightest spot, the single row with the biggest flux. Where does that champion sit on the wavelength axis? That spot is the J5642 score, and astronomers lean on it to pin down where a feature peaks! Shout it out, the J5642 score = 5644.0 angstrom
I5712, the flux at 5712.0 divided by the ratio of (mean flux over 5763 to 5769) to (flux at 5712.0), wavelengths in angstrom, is 5.62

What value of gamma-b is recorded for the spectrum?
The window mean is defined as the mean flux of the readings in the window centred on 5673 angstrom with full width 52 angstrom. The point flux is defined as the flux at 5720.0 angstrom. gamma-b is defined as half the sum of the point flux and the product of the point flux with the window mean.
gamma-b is 24.3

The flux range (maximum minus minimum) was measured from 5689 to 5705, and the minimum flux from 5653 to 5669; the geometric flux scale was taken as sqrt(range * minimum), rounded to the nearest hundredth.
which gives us 1.84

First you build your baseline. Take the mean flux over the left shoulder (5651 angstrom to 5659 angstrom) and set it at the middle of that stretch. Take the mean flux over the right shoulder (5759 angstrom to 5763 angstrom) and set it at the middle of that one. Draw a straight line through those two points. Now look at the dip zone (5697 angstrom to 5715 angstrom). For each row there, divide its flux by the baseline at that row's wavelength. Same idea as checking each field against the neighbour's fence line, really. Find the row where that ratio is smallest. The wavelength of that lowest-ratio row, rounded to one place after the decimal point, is 5710.0 angstrom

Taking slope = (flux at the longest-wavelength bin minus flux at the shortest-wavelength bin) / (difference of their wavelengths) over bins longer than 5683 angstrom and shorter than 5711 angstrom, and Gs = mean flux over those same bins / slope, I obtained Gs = -625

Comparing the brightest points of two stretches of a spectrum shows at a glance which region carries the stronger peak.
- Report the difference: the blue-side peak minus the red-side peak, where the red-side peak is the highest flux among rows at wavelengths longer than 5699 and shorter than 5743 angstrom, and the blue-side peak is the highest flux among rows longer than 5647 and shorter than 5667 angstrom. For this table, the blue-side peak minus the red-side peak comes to -0.32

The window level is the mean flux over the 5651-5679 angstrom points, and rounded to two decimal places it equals 6.24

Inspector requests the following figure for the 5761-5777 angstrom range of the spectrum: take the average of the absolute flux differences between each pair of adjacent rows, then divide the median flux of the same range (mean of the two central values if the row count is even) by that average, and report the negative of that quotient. -55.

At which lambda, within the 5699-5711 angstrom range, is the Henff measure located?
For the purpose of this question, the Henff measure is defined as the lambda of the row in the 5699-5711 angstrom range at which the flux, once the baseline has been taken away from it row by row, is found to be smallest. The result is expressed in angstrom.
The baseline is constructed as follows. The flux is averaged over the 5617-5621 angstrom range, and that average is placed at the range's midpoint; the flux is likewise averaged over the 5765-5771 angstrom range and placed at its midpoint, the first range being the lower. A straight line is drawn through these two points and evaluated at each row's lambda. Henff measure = 5710.0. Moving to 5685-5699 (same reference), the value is 5686.0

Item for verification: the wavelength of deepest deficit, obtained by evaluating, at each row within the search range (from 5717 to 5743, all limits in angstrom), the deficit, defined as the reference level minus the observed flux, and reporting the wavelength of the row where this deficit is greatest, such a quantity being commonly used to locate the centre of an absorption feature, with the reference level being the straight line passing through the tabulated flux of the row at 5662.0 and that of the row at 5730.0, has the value 5740.0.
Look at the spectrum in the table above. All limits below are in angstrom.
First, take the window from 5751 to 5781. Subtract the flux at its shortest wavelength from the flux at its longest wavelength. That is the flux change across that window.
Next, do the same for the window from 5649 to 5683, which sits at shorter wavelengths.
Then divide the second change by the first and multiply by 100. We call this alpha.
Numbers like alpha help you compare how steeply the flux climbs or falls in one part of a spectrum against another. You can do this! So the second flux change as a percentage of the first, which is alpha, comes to 47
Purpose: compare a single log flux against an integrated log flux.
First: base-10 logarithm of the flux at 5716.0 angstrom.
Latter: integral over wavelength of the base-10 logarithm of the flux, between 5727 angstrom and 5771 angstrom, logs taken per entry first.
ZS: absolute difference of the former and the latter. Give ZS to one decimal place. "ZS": 35.1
